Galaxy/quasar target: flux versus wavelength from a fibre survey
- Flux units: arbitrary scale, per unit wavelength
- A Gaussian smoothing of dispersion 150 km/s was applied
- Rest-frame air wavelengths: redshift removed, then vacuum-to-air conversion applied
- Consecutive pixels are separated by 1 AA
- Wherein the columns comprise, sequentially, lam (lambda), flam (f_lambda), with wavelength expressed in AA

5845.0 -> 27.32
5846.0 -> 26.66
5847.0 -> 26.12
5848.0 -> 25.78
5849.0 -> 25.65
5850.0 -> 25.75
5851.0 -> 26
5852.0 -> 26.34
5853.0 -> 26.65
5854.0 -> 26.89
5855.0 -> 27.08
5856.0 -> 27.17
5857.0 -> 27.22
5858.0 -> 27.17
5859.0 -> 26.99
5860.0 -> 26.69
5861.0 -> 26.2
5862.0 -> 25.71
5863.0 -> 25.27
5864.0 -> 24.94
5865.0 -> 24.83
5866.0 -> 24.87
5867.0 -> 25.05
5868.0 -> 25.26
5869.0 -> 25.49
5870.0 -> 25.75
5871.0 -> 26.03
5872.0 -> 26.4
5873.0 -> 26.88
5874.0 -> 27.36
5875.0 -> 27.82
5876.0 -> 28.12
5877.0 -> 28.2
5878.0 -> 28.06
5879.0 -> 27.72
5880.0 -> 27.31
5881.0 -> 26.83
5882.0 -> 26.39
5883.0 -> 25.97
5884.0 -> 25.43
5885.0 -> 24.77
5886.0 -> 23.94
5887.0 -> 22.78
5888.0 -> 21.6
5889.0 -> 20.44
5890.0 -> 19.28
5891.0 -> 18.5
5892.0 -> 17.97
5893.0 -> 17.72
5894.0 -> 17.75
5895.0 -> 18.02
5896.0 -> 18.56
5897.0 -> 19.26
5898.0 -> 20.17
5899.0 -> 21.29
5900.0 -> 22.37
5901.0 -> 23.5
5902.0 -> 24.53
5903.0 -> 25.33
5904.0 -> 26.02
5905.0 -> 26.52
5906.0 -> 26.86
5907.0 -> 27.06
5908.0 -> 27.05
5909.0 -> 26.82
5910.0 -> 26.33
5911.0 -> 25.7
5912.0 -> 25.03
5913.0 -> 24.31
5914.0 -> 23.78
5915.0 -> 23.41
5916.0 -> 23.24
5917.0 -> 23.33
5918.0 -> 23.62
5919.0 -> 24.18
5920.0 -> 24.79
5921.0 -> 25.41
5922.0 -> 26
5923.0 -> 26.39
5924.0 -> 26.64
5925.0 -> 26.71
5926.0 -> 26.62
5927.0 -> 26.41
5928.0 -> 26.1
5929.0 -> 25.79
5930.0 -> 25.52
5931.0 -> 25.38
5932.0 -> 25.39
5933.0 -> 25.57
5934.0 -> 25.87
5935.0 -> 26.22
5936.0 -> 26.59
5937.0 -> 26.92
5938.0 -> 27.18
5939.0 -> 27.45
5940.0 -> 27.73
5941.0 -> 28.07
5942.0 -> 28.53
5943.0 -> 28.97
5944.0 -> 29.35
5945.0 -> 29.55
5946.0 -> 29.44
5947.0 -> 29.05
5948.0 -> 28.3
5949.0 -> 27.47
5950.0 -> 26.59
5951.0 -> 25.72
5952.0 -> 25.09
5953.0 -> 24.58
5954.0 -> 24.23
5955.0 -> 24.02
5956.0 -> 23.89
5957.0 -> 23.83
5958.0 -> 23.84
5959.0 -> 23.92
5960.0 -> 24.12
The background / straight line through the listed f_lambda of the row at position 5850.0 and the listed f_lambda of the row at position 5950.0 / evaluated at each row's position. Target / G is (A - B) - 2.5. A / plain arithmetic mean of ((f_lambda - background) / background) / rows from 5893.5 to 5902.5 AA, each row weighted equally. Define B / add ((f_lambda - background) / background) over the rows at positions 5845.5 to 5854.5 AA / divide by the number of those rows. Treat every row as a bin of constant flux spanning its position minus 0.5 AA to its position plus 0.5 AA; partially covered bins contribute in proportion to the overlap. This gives -2.73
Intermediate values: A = -0.212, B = 0.018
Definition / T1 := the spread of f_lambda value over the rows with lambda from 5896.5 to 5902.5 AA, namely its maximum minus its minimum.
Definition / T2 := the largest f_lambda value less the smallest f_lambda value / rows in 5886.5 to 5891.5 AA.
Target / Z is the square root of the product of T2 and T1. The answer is 4.7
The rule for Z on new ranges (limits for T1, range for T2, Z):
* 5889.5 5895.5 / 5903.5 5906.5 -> 1.1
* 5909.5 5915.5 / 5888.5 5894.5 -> 2.8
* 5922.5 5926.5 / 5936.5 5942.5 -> 0.7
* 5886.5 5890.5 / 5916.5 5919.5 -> 1.7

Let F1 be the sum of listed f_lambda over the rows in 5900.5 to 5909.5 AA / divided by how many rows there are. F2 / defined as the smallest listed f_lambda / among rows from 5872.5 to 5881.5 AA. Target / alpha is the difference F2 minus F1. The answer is 0.9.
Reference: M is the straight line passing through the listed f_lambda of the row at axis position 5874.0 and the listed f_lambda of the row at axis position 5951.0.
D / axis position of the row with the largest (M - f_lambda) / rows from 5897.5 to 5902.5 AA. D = 5898.0 AA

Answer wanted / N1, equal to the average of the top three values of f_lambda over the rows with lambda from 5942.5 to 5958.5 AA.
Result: 29.4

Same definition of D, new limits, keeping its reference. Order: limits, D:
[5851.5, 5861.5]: 5852.0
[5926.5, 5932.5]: 5931.0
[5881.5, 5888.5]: 5888.0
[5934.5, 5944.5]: 5935.0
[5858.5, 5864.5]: 5864.0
